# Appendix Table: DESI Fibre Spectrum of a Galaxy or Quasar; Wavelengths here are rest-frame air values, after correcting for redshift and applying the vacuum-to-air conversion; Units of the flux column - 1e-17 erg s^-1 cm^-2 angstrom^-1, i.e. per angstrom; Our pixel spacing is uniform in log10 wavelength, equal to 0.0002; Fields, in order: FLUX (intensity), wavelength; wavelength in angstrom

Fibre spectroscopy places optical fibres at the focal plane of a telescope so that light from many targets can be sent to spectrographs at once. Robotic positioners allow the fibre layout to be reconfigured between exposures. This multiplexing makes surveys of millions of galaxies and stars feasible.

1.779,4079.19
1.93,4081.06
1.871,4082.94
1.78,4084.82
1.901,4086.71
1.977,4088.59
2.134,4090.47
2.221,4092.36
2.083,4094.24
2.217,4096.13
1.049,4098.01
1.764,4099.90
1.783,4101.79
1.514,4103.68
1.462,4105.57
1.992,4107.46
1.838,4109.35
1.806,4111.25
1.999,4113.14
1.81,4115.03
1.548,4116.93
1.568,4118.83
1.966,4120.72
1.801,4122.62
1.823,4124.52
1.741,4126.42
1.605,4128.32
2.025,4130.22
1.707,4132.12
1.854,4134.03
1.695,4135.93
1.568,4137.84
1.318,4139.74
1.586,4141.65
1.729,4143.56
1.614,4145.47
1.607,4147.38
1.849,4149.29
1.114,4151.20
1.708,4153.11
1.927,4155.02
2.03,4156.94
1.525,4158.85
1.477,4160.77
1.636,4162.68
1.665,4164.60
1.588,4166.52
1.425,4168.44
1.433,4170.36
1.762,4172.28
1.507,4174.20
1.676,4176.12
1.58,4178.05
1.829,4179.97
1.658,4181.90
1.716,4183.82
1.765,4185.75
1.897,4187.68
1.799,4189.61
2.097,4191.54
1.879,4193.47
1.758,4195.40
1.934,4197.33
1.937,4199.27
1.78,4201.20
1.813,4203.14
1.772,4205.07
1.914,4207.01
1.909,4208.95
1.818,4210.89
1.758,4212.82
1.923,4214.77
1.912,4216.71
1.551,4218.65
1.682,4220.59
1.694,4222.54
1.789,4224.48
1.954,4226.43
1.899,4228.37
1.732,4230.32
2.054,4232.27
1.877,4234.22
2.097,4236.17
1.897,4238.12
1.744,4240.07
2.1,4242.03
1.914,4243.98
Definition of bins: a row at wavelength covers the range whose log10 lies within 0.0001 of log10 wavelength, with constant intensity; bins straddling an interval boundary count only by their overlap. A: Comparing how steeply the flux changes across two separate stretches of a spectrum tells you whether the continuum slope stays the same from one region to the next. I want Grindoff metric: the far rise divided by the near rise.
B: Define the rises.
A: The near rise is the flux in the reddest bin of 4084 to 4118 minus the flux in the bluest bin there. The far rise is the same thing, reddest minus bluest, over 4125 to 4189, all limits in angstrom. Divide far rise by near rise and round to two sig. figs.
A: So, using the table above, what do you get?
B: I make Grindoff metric -0.67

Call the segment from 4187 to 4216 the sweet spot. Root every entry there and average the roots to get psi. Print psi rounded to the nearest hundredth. 1.37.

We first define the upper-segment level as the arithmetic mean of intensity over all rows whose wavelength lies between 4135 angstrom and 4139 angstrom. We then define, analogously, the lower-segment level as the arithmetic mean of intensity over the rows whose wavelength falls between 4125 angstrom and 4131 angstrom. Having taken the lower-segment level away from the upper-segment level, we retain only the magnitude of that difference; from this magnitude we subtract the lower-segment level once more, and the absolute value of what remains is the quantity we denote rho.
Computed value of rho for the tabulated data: 1.6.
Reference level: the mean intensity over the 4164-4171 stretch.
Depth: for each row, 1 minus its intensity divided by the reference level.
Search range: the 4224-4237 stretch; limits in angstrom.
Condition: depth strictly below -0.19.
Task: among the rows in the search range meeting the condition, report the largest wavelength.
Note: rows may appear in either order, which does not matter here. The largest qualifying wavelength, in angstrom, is 4236.17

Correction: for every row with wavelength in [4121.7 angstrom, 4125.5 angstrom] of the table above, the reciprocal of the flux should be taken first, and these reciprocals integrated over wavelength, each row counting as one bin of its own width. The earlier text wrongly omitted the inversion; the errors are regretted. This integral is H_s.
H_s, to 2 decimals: 2.10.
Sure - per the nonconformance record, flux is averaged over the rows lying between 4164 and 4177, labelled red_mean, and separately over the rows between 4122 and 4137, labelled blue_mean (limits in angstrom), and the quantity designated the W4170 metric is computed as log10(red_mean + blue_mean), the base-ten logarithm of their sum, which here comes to 0.526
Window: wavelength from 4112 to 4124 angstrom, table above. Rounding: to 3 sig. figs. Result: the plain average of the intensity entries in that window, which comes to 1.78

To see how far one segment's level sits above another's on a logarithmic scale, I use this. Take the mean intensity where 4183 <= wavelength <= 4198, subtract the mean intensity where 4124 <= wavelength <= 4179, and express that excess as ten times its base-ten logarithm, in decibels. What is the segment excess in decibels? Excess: -6.8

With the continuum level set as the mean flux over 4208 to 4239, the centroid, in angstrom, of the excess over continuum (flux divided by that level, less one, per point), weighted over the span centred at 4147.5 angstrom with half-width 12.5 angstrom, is 4145.2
